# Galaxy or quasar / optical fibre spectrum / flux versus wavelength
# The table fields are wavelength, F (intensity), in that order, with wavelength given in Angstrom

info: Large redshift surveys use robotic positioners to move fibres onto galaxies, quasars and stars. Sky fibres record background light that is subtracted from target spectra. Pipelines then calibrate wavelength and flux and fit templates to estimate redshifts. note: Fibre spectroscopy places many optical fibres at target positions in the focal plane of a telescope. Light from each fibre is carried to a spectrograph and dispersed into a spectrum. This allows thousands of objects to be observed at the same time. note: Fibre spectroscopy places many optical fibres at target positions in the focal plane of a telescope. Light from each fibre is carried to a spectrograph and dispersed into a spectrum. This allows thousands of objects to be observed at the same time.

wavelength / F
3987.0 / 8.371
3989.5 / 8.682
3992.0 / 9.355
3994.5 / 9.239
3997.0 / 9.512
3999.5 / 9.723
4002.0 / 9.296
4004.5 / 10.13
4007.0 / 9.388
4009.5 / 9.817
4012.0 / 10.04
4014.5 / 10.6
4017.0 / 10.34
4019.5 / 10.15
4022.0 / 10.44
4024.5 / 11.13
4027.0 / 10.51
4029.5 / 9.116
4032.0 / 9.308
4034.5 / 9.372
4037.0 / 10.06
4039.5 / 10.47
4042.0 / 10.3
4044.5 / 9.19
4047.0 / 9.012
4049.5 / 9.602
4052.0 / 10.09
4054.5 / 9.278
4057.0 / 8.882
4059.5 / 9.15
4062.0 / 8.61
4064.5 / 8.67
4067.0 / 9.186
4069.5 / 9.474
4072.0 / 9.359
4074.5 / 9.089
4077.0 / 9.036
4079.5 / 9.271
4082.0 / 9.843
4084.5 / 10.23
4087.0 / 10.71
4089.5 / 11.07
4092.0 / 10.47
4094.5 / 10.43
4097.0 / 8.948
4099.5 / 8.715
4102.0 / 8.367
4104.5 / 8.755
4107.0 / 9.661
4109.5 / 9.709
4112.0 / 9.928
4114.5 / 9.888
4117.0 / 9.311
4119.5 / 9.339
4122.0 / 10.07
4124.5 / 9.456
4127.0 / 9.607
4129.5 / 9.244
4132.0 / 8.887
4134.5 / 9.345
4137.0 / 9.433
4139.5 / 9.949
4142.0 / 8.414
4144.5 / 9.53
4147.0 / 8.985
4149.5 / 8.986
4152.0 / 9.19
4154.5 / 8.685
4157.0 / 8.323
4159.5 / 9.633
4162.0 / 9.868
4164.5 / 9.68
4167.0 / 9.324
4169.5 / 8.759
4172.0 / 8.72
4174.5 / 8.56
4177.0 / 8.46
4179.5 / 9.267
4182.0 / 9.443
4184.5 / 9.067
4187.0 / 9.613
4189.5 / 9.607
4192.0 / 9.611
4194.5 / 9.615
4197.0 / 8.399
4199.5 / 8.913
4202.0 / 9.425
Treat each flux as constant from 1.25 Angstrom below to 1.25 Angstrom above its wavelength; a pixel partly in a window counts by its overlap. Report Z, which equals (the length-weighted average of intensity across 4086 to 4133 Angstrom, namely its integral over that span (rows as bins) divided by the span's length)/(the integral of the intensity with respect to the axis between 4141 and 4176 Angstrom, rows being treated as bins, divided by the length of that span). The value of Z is 1.06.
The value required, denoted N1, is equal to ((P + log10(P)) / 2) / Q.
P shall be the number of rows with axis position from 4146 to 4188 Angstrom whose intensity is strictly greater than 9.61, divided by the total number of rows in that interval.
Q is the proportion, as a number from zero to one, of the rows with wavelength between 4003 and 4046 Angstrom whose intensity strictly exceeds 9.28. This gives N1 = -0.2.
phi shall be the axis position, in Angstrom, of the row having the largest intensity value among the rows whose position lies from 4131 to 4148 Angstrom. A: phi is 4139.5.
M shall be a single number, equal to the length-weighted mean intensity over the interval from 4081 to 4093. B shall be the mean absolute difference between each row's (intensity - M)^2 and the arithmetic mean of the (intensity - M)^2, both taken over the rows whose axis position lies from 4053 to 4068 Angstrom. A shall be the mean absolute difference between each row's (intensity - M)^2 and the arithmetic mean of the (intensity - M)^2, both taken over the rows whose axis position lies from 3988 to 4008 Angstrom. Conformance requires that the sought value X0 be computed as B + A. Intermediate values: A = 0.6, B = 0.74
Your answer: 1.32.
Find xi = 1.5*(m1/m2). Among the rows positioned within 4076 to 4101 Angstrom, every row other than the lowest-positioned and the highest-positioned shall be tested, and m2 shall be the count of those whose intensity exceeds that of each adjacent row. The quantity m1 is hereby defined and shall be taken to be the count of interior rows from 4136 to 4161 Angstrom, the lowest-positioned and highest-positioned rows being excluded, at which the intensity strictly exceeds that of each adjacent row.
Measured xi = 4.5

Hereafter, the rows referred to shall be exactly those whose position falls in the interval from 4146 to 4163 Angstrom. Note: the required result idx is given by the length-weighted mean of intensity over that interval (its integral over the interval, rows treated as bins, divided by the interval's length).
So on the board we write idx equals 9.09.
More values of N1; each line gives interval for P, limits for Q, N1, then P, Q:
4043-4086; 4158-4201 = -0.5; 0.18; 0.53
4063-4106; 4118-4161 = -0.1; 0.35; 0.53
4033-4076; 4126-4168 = -0.4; 0.24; 0.53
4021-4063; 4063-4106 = 0.0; 0.41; 0.47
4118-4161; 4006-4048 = -0.4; 0.18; 0.82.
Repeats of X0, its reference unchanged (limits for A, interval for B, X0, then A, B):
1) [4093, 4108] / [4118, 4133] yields 1.84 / 1.3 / 0.56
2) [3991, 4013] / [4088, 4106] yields 1.98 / 0.5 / 1.52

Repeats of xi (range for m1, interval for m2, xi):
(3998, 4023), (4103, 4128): 1.5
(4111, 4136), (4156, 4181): 3.0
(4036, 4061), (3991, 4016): 1.5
